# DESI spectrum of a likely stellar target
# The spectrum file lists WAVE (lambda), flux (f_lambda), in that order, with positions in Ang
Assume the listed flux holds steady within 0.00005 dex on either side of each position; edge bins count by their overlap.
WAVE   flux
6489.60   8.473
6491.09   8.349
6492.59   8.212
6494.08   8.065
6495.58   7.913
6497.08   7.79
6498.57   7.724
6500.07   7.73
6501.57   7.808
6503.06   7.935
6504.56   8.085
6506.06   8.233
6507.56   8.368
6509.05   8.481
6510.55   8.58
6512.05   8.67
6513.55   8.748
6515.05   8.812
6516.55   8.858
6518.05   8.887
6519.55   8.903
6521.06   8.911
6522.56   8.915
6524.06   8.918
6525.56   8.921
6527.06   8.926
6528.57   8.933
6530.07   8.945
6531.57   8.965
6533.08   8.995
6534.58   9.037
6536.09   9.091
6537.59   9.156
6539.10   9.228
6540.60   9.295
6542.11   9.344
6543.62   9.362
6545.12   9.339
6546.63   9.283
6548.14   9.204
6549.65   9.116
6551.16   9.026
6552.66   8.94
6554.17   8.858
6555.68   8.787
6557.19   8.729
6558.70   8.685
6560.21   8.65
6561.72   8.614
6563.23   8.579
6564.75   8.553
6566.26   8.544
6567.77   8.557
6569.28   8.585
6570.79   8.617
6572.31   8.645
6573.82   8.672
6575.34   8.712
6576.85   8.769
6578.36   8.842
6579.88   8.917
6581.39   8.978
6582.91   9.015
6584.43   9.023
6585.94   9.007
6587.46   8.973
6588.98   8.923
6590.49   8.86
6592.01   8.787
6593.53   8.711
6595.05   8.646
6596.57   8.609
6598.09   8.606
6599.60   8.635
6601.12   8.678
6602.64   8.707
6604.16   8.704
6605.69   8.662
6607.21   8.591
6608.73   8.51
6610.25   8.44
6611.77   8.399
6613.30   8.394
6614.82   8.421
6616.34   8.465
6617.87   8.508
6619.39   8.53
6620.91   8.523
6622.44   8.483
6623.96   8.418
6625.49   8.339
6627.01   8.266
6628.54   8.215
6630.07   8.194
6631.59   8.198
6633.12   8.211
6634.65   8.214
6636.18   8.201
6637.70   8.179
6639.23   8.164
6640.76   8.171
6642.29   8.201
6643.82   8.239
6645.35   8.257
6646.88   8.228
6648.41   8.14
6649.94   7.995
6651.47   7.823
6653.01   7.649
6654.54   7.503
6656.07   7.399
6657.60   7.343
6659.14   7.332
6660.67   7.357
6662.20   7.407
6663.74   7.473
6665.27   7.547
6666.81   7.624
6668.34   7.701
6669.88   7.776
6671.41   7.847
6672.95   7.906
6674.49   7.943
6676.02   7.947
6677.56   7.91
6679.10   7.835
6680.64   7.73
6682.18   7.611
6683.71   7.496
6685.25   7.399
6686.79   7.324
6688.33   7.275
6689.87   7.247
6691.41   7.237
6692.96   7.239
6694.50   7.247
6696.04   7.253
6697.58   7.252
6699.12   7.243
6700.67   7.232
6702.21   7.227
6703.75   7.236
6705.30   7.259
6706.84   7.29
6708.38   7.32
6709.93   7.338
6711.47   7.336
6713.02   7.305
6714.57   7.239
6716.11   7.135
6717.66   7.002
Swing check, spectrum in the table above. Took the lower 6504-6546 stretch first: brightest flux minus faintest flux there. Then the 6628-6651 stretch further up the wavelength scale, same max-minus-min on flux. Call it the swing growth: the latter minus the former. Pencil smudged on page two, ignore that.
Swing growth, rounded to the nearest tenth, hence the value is -1.0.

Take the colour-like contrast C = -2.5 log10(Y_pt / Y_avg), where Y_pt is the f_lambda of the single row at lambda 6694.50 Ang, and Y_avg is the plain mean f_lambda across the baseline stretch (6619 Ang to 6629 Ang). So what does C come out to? 0.160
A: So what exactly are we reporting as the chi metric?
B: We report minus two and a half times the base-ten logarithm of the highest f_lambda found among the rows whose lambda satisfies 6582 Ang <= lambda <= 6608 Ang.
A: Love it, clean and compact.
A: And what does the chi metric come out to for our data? -2.39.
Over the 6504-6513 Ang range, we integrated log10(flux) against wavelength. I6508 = 8.3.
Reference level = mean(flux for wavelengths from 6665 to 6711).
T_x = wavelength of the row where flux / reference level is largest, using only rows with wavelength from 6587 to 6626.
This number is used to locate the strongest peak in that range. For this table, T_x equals 6587.46 Ang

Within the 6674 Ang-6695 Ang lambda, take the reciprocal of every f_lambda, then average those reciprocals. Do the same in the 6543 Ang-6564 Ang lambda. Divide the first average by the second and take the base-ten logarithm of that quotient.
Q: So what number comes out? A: 0.07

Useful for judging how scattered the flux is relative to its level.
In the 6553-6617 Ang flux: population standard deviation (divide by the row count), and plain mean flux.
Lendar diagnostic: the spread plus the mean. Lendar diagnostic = 8.86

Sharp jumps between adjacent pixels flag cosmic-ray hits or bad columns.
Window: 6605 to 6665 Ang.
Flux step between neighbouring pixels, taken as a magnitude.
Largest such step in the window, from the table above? 0.17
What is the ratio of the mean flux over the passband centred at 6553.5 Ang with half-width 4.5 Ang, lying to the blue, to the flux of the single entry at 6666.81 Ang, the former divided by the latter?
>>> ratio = 1.17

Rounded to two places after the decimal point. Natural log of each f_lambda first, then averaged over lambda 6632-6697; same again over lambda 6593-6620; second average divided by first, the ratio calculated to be 1.05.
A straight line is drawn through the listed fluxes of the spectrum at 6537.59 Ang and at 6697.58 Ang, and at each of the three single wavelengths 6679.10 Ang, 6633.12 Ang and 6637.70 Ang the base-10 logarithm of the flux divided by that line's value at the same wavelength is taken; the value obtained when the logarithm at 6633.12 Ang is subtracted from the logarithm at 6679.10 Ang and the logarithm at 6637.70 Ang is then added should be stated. 0.022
